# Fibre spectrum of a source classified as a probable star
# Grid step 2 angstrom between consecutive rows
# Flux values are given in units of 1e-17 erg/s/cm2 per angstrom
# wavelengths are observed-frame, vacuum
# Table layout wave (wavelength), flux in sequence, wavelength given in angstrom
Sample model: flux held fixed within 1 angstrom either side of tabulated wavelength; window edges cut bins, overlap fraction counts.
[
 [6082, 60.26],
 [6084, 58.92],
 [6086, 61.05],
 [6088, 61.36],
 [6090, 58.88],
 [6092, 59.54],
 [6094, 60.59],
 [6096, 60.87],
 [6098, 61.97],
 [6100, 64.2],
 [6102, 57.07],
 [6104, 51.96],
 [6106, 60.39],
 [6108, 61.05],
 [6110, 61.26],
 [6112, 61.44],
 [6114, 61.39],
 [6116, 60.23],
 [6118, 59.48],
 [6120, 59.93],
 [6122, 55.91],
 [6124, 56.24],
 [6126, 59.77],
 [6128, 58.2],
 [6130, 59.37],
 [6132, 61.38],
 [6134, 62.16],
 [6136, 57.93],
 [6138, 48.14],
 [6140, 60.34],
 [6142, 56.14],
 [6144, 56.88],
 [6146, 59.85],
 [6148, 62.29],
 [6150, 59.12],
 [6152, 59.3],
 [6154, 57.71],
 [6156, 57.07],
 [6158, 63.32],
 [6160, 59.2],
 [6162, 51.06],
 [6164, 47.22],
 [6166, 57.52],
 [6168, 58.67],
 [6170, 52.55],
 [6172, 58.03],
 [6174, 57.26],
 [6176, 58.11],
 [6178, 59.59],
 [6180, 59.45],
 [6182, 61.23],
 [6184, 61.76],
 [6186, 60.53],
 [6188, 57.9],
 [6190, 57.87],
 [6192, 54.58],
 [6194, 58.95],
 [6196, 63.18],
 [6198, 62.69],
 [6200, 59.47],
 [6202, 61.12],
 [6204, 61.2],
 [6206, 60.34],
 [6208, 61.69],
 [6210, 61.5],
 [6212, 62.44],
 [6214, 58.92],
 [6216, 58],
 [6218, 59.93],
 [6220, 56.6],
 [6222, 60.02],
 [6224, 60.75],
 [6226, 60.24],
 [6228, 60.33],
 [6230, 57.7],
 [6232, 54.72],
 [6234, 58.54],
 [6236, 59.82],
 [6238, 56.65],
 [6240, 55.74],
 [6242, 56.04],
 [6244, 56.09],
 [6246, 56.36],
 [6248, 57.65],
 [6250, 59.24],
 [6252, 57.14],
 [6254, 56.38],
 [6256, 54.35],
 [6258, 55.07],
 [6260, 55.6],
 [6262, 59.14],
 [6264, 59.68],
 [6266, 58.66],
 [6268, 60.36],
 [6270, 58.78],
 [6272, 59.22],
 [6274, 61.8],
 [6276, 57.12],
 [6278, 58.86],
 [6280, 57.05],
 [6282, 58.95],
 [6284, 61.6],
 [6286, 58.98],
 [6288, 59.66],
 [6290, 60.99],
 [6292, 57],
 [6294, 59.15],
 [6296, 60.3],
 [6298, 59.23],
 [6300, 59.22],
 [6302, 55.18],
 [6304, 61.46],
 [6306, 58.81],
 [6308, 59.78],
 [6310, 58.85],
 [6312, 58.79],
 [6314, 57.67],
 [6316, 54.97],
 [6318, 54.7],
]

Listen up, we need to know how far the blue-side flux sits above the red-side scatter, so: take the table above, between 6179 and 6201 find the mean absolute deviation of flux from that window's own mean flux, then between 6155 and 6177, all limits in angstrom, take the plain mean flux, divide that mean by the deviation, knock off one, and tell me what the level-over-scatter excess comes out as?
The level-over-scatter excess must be 29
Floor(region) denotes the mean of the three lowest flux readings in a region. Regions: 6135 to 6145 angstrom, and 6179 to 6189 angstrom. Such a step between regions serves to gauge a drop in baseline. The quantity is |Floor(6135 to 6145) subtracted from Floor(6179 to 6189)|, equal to 6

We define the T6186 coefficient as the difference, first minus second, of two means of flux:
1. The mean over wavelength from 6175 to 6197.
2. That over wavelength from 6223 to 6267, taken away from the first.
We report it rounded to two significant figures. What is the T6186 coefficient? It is 1.8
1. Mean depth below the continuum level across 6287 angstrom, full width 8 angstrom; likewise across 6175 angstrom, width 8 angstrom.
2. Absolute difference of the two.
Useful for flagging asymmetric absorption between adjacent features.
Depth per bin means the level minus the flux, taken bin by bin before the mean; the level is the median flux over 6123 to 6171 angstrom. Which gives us 2.1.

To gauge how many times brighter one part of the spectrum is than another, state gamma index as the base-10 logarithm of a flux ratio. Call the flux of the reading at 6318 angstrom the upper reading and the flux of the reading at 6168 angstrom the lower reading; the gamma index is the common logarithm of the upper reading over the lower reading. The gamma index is -0.030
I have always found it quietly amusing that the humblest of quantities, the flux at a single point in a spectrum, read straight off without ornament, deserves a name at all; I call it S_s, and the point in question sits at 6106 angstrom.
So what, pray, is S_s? 60.39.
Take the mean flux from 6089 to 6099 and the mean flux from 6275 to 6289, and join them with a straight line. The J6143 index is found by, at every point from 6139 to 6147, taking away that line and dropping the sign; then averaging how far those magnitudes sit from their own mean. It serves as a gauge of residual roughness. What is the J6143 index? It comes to 1.6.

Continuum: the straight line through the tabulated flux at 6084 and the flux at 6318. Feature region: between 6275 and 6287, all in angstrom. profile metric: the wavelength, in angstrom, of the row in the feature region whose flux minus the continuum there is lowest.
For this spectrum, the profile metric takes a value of 6276 angstrom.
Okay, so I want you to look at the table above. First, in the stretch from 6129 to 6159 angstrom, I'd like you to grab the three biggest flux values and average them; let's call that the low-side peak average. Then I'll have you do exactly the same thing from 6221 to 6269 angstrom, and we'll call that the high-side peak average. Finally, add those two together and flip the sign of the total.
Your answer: -123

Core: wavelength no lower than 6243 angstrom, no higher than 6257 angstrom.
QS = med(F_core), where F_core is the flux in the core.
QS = 56.4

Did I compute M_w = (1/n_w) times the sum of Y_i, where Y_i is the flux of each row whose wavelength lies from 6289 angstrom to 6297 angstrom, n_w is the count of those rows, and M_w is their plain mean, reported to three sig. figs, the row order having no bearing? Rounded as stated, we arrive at 59.4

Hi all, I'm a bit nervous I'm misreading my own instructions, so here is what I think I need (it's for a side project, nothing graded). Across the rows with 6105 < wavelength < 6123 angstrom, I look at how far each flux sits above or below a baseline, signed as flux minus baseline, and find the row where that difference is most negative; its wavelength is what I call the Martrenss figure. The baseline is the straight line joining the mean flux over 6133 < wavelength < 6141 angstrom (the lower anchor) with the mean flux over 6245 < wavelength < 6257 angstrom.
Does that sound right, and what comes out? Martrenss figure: 6122 angstrom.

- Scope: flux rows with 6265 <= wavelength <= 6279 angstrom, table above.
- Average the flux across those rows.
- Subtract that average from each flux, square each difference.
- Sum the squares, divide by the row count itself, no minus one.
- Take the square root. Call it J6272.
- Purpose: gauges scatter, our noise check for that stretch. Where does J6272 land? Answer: 1.36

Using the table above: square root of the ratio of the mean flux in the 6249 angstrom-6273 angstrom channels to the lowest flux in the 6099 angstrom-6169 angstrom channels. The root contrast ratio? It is 1.11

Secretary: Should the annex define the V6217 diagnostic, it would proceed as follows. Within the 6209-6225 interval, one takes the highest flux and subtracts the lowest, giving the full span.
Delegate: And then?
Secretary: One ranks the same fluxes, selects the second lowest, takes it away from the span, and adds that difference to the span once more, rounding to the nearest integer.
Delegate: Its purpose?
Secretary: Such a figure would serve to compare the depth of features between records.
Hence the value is -46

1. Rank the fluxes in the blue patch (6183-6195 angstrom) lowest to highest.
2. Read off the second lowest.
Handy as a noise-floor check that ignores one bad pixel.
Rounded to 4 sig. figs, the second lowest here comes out 57.87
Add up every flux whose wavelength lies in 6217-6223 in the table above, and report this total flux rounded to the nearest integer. 177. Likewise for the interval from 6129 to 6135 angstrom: 183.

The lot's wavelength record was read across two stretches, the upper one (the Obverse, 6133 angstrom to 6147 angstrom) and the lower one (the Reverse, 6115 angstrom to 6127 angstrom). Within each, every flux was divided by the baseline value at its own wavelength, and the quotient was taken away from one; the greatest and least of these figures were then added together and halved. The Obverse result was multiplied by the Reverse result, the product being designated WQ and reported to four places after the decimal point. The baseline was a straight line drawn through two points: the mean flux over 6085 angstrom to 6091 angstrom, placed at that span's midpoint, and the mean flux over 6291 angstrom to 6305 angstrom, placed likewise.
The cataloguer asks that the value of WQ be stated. 0.0029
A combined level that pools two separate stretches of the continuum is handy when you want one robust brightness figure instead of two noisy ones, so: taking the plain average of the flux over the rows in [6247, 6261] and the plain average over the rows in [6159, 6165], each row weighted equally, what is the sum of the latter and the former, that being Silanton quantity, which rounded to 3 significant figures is 109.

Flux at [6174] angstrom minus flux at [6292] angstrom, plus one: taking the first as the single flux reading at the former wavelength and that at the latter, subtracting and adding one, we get 1.3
